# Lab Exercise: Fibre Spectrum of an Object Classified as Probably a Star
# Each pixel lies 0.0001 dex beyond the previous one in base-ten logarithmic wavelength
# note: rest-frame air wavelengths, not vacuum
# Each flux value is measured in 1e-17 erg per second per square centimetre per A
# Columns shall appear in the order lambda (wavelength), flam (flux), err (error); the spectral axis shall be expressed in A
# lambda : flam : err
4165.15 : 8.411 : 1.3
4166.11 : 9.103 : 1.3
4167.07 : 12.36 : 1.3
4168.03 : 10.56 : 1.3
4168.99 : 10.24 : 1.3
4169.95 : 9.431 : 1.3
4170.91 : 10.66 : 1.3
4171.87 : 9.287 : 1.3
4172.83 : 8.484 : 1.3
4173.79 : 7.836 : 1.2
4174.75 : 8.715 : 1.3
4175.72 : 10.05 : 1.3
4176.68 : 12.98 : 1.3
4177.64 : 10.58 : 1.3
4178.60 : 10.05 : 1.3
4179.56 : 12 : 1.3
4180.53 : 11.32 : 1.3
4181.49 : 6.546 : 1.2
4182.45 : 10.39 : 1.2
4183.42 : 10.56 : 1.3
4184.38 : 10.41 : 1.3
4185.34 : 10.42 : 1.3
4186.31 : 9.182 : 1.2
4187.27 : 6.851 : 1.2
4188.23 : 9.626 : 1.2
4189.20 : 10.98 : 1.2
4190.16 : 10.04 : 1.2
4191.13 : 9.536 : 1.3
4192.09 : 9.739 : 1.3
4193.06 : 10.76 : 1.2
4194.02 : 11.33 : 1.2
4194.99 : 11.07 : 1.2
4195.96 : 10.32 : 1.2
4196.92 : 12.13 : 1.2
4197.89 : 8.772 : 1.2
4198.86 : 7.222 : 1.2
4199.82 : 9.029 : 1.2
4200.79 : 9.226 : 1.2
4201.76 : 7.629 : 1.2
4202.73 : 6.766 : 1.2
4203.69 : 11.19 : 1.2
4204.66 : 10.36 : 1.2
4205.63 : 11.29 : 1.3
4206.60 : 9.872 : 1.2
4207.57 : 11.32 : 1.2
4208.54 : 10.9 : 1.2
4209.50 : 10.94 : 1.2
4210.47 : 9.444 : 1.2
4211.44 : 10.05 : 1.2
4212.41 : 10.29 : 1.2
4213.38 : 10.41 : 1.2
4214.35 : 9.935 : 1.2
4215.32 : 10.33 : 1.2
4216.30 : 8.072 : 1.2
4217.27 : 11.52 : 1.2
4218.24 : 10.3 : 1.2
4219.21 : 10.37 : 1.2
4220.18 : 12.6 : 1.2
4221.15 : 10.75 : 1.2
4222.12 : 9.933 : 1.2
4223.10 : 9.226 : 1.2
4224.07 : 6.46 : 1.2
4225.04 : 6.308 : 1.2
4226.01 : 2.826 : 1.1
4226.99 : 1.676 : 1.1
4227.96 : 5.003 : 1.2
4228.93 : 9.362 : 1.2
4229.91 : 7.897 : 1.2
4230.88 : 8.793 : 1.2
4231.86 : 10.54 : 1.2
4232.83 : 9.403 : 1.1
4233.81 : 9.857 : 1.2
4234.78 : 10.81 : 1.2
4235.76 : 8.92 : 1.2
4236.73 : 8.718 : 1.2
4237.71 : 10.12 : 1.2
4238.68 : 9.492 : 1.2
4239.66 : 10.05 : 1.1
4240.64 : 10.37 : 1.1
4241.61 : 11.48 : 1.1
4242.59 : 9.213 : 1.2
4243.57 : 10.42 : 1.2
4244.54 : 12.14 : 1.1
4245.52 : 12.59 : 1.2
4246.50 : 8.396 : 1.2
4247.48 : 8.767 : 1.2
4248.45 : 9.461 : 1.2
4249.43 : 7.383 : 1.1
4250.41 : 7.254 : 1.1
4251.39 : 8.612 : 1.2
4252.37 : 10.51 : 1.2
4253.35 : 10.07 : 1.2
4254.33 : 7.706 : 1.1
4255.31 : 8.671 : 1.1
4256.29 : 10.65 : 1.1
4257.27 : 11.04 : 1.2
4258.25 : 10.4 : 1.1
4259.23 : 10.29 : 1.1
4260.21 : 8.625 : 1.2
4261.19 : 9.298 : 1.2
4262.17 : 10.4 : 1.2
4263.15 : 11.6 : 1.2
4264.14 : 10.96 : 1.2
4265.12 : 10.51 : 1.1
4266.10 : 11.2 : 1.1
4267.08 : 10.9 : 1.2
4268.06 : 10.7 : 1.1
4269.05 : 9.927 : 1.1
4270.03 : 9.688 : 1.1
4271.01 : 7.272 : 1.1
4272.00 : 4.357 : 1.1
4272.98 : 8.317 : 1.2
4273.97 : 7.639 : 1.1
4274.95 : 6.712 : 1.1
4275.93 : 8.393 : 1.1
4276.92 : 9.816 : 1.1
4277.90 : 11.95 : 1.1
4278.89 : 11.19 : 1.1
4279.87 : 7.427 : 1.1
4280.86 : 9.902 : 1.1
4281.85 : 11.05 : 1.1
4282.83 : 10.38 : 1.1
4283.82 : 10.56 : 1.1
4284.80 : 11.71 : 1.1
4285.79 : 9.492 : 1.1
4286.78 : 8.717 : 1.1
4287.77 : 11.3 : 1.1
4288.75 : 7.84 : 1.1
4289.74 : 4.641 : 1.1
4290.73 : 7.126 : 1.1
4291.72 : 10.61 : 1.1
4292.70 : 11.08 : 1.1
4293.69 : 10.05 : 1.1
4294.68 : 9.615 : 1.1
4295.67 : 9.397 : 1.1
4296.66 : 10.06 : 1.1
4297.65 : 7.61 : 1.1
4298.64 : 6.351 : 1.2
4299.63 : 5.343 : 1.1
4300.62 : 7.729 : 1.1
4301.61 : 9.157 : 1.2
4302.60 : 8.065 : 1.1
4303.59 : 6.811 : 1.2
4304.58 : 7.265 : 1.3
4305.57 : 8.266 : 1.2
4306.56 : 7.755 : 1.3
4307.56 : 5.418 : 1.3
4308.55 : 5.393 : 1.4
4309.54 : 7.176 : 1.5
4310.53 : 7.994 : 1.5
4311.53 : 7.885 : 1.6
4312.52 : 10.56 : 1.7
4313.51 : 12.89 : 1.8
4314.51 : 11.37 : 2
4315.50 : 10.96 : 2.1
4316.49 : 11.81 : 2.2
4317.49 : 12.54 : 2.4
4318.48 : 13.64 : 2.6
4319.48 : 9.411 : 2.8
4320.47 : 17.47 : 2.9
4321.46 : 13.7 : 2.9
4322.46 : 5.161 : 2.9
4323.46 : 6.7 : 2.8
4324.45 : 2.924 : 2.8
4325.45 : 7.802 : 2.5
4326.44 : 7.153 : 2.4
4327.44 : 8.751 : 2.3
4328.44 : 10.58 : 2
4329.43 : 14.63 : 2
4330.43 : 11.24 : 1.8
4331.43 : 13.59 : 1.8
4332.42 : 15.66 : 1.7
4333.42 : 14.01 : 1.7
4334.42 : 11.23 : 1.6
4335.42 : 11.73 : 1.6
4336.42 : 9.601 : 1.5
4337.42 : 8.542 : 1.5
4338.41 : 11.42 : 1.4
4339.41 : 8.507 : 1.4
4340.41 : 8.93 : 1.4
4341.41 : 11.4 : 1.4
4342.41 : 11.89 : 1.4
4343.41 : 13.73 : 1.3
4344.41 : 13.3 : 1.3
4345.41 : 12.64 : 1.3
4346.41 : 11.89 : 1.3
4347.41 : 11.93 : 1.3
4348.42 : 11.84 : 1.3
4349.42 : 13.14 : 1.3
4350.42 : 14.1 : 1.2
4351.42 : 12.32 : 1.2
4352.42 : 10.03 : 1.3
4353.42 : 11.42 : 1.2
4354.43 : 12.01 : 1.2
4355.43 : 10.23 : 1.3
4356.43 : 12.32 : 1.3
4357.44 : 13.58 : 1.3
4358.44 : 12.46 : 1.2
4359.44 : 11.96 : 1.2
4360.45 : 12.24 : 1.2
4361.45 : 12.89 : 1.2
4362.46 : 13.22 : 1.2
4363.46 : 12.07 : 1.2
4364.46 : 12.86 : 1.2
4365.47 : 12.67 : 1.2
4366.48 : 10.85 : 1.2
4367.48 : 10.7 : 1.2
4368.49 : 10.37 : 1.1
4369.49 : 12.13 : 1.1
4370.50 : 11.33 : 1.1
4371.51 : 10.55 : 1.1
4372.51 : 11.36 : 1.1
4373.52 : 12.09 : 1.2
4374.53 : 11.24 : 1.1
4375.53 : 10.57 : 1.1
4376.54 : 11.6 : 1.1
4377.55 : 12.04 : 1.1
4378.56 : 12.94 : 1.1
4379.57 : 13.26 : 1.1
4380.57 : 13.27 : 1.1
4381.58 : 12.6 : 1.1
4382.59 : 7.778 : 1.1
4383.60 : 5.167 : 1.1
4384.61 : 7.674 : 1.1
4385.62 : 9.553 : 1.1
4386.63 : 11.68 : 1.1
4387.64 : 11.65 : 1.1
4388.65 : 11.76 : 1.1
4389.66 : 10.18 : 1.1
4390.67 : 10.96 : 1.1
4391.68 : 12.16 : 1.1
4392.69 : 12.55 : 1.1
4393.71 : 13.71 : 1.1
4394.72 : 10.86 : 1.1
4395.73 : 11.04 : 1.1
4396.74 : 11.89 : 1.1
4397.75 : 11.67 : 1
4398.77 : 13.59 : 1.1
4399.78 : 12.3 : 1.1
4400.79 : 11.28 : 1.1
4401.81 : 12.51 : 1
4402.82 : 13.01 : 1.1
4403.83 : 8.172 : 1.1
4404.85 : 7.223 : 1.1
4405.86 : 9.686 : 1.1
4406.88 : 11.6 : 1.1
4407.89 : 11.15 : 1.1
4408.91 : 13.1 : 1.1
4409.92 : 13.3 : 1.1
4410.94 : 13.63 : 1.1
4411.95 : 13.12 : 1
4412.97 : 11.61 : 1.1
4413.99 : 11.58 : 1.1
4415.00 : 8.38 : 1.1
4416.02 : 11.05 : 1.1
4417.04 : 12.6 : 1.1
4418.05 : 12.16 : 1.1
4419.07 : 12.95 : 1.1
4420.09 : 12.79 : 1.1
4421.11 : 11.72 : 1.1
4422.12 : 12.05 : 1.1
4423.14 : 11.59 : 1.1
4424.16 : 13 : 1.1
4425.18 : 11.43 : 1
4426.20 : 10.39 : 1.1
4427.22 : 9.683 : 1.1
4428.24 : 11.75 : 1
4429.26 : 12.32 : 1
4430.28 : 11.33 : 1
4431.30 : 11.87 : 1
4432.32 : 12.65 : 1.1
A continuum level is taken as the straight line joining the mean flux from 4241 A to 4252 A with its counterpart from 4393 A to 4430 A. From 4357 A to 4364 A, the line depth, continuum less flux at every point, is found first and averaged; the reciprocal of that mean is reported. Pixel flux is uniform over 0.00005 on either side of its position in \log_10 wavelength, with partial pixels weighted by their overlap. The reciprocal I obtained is -0.6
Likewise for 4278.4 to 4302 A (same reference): 0.9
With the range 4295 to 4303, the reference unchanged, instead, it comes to 0.4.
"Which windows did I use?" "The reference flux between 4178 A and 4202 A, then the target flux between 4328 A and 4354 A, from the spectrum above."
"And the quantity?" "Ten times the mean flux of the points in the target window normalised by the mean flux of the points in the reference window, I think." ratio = 12.1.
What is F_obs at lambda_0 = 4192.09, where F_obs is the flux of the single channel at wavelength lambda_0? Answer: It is 9.739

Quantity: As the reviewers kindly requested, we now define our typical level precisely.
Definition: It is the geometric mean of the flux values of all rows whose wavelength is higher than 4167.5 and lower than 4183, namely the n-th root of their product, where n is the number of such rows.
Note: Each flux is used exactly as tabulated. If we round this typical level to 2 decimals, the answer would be 9.82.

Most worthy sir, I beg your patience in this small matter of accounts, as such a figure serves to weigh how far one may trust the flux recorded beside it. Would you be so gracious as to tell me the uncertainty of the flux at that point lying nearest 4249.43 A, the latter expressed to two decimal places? 1.10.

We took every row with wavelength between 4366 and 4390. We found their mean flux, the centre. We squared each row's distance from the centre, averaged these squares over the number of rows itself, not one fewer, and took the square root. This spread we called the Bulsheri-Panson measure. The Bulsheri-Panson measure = 1.84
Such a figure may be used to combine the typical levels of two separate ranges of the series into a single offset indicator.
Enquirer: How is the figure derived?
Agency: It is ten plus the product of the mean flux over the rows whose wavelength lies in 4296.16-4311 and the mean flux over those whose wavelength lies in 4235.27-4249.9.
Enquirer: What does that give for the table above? 82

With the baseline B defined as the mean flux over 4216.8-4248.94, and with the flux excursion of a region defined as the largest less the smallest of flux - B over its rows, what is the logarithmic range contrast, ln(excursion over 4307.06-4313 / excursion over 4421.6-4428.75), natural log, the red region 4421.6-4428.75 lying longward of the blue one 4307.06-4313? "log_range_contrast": 0.4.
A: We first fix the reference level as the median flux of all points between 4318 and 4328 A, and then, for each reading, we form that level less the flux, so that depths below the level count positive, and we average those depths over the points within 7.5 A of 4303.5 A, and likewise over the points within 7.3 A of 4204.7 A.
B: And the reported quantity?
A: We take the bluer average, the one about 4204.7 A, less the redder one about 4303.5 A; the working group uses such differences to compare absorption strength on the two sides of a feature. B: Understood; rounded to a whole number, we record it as -2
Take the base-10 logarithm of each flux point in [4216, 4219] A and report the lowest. 0.91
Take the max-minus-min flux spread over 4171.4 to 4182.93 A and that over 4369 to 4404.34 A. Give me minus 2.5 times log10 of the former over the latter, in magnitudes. 0.3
